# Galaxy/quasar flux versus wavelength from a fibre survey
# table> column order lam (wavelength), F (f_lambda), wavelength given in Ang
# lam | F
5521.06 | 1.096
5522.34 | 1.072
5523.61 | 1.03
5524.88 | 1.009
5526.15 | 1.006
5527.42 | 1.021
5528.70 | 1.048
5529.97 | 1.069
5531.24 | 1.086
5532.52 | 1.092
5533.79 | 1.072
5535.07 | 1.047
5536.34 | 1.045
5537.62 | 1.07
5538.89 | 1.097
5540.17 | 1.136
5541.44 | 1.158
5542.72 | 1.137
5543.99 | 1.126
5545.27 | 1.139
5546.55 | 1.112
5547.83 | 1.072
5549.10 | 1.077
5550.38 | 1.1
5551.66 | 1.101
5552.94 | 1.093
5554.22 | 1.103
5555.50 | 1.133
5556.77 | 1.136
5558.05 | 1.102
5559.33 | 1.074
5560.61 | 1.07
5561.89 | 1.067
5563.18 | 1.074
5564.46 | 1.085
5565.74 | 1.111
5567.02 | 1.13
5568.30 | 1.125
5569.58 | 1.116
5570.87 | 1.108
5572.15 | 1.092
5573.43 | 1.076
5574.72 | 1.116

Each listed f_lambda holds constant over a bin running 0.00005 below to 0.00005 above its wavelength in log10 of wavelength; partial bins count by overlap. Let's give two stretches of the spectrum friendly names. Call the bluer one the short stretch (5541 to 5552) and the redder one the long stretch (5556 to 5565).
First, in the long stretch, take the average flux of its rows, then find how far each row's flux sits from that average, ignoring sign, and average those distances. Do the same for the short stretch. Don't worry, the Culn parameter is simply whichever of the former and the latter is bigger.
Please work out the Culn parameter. 0.024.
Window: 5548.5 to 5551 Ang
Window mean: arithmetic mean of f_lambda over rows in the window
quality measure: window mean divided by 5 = 0.218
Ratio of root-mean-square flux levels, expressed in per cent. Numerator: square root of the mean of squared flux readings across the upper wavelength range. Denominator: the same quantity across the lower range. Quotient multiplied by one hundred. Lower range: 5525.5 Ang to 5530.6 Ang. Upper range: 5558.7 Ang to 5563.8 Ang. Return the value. 103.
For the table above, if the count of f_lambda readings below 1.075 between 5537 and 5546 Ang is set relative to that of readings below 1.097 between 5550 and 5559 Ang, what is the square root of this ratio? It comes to 1.00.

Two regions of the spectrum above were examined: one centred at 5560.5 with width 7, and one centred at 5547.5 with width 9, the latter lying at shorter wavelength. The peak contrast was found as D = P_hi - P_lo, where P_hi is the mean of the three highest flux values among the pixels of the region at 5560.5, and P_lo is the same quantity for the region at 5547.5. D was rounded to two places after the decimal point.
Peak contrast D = -0.04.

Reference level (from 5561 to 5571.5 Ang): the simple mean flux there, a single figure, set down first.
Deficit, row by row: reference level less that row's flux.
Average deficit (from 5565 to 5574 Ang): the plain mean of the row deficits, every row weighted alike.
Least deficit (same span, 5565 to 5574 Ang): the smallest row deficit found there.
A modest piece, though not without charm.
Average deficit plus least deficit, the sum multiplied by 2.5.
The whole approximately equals -0.09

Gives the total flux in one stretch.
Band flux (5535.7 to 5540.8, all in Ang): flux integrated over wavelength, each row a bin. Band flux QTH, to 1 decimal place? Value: 5.5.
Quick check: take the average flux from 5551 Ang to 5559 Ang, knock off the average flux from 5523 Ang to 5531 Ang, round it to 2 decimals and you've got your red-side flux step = 0.08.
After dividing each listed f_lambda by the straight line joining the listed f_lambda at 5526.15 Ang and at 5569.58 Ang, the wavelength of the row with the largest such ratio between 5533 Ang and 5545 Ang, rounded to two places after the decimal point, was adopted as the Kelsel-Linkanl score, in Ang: 5541.44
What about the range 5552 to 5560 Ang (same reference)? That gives 5555.50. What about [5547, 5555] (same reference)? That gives 5550.38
